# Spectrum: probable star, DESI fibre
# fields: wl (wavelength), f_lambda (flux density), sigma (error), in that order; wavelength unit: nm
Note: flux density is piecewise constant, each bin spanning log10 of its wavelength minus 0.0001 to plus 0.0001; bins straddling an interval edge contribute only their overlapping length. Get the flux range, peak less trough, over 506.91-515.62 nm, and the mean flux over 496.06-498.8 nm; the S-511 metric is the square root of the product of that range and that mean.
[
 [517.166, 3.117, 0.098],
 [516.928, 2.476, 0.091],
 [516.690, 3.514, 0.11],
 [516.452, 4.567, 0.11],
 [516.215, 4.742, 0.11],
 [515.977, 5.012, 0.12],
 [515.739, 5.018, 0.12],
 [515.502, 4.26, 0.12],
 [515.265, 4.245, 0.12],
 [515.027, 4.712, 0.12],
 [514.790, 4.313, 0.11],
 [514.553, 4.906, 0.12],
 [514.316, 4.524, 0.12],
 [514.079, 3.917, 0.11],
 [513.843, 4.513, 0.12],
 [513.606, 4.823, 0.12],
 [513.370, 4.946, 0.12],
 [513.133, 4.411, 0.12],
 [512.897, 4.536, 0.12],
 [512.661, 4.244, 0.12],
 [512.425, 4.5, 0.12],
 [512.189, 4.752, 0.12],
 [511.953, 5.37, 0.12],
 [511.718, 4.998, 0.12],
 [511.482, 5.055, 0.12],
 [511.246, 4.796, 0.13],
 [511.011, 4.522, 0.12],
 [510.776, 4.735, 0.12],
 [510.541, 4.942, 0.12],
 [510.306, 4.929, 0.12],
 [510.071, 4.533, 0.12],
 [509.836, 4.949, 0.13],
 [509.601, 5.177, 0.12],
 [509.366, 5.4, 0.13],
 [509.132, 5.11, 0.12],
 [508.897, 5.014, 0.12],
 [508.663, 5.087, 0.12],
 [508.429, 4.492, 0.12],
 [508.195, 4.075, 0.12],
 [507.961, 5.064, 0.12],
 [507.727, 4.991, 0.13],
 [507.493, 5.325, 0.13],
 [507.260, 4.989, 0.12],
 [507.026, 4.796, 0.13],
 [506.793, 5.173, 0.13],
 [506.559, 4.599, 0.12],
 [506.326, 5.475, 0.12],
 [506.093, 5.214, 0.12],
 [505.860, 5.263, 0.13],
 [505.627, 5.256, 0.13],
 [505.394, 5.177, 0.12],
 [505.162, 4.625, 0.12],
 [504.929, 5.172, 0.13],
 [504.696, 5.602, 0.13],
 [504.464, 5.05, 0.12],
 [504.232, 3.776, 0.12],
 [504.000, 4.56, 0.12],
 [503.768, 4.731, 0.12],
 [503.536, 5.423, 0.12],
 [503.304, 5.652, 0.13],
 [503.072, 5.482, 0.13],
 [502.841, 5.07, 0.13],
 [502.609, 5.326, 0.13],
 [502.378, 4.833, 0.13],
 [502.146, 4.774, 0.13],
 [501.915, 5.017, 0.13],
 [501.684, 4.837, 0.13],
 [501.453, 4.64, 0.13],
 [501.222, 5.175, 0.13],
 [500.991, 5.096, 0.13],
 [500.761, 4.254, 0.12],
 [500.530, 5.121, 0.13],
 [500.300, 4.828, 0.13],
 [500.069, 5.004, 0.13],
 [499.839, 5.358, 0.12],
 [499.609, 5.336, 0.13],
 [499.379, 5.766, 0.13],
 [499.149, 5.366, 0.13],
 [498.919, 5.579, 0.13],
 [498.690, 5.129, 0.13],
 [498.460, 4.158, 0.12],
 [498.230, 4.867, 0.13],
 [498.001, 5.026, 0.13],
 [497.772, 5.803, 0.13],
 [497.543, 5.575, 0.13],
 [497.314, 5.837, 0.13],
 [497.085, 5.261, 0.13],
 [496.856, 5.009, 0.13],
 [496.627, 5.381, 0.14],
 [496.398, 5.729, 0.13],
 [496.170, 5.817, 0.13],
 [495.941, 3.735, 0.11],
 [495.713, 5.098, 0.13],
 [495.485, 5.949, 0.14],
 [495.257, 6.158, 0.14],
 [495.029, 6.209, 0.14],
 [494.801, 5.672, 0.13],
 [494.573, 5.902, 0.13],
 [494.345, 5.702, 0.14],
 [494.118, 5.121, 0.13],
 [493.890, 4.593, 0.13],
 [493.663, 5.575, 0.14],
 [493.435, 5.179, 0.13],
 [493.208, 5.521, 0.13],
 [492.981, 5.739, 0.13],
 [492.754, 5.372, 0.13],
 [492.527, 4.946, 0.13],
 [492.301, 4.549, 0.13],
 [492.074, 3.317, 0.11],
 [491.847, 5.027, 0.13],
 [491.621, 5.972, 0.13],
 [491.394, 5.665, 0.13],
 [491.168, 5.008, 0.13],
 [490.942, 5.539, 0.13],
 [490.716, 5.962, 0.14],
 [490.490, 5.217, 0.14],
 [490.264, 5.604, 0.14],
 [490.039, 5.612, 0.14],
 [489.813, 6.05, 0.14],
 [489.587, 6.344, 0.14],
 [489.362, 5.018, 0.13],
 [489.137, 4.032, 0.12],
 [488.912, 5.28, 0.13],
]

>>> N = 2.8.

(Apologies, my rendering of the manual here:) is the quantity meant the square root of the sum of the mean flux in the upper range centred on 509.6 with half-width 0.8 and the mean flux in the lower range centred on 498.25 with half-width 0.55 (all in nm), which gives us 3.16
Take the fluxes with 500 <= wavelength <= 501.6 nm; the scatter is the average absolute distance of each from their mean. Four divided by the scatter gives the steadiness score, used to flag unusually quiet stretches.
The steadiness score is 15.6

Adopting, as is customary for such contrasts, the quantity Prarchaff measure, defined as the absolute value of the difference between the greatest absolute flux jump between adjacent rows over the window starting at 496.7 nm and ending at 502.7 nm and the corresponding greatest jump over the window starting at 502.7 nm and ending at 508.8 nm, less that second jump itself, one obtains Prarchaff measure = -1.0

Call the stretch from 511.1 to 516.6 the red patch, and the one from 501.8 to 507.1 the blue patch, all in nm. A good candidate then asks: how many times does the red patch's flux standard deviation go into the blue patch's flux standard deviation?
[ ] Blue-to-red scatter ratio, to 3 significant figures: 1.24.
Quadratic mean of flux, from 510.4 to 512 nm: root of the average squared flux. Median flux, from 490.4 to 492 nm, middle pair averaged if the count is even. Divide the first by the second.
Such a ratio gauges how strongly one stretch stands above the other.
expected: 0.89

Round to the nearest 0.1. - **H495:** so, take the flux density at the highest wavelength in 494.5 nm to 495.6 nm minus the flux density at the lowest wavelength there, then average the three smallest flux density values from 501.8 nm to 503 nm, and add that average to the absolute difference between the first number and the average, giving 9.7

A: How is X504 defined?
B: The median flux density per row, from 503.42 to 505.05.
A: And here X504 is 5.05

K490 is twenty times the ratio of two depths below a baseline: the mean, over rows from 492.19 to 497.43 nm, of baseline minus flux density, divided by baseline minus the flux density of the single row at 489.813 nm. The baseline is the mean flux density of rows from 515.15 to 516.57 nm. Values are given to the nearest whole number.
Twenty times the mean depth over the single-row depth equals 11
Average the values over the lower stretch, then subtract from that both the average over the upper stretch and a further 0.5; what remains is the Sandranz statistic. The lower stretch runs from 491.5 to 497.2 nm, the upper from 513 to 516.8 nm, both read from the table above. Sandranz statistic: 0.3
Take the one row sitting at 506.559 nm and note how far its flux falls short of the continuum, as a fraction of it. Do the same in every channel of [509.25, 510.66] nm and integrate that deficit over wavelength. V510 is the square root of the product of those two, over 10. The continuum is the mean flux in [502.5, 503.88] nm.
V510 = 0.0100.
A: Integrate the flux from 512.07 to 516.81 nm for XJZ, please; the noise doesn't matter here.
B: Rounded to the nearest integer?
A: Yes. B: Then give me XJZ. 21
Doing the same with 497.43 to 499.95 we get 13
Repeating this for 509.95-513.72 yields 18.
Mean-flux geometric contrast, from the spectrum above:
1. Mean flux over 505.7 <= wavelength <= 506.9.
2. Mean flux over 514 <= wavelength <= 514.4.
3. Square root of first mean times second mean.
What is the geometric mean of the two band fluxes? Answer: 4.66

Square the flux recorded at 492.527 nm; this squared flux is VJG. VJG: 24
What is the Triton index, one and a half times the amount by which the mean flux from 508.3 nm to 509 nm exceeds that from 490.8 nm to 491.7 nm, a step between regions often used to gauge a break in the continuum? -1.0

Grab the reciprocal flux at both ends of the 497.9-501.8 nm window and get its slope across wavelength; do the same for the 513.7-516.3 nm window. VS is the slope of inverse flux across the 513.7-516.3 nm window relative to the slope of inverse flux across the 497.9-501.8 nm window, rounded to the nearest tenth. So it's -2.1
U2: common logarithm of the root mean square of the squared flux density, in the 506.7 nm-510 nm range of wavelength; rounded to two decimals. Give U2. 1.40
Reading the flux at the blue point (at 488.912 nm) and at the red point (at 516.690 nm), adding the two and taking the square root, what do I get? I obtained 2.97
